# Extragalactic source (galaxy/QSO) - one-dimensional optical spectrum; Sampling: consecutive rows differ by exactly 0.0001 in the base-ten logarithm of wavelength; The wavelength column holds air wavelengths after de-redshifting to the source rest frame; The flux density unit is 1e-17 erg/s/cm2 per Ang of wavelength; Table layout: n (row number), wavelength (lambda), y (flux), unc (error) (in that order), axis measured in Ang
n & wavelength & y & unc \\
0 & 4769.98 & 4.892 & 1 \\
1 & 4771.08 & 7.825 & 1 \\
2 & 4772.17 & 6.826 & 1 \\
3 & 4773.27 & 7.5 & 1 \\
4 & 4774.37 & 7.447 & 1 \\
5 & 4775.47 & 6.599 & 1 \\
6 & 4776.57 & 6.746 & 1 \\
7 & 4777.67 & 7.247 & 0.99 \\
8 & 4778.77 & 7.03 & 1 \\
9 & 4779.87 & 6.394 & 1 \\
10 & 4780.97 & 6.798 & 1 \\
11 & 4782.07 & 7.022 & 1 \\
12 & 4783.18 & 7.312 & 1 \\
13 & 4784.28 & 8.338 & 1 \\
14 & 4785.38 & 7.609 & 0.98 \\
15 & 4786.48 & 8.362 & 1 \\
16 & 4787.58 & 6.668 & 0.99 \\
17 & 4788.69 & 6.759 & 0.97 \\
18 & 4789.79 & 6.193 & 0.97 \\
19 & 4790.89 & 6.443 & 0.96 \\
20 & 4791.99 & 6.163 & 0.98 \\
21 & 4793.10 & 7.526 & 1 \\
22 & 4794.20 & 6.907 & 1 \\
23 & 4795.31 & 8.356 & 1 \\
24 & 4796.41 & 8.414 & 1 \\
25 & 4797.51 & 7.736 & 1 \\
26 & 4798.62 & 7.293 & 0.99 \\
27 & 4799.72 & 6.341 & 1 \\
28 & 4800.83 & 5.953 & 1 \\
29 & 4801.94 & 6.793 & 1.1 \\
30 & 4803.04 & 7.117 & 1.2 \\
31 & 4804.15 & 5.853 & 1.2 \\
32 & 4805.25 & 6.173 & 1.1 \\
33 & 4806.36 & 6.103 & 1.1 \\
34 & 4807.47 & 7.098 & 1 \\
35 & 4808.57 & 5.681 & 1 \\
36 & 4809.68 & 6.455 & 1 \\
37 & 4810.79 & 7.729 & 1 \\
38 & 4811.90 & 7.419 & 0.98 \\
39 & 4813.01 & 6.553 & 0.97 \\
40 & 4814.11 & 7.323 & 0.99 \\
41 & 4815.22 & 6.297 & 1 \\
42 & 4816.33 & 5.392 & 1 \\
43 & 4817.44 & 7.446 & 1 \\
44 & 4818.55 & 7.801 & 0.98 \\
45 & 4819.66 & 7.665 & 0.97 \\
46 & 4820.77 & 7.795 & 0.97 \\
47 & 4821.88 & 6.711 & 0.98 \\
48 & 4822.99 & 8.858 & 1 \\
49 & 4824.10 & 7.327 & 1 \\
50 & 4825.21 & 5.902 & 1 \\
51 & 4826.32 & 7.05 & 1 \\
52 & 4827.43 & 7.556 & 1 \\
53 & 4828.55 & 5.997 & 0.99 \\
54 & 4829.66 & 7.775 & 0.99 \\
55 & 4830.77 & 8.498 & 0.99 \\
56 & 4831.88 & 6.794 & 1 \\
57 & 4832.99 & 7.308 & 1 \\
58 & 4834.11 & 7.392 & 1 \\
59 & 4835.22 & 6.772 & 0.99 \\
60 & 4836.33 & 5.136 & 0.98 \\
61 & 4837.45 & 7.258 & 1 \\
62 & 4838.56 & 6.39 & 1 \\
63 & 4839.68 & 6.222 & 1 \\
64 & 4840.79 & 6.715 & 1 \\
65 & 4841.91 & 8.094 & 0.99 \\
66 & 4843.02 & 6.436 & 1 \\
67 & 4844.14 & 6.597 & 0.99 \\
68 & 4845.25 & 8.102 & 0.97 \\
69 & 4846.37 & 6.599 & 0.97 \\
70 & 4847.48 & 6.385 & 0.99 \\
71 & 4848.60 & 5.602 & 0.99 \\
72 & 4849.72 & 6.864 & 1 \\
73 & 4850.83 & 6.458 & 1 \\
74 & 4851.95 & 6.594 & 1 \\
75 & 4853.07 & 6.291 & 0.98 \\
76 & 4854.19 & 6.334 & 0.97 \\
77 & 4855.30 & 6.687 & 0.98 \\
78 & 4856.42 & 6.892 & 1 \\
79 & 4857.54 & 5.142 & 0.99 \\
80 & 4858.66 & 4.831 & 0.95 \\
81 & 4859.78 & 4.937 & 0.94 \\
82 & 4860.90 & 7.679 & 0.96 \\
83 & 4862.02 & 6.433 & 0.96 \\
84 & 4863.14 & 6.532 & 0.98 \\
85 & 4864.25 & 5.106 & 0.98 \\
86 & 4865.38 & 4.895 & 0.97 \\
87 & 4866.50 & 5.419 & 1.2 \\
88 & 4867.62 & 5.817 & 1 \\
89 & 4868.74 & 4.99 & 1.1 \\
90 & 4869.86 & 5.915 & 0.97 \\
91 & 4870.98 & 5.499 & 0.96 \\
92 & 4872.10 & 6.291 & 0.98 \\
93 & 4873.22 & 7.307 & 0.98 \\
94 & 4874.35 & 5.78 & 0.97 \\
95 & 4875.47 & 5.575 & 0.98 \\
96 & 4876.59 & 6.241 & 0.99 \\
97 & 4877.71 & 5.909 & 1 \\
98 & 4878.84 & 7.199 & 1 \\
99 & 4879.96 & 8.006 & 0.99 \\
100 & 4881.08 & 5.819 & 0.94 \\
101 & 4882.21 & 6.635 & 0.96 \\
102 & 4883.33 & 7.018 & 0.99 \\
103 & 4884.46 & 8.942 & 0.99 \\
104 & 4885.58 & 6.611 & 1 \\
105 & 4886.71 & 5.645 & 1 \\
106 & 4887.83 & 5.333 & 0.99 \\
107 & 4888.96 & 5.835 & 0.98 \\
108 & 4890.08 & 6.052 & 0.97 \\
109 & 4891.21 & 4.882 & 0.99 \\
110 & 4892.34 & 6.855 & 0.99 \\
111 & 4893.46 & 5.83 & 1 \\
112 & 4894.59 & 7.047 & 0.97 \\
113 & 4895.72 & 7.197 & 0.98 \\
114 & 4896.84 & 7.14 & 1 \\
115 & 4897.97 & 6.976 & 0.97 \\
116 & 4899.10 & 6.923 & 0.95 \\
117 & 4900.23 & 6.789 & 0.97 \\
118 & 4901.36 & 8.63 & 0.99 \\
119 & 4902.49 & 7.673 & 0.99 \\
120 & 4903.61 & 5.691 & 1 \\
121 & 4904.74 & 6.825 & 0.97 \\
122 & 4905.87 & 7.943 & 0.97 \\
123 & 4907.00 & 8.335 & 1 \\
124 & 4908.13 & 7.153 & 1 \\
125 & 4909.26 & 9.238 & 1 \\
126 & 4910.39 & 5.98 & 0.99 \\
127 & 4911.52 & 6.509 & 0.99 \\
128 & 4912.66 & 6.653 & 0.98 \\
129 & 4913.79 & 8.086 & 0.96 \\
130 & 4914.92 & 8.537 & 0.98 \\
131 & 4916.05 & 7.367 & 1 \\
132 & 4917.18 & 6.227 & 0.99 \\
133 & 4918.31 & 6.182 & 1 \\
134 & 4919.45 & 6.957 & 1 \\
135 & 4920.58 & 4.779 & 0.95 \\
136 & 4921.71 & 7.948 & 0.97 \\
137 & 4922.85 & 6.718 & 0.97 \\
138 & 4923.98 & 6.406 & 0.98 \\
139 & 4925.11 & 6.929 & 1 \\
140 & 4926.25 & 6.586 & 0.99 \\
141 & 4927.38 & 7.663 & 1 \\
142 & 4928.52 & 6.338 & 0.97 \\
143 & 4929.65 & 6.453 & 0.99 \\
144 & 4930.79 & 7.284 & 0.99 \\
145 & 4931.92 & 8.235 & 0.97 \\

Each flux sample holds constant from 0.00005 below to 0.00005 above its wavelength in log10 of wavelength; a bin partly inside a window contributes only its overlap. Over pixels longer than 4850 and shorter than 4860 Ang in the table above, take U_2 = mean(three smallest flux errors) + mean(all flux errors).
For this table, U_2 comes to 1.93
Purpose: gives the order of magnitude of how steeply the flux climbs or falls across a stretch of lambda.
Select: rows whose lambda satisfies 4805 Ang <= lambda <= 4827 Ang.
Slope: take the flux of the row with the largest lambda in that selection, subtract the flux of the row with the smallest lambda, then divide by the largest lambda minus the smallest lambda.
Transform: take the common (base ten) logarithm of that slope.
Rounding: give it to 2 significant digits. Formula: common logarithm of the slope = -1.4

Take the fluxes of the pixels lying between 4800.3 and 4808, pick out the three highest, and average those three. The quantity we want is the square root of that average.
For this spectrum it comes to 2.65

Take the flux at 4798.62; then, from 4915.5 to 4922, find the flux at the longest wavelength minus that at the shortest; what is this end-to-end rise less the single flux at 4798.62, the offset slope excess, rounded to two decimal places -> -6.71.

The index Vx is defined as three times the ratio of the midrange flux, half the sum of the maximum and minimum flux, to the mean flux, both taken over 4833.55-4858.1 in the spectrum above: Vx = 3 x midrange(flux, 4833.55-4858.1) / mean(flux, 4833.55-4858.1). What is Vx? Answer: 3.01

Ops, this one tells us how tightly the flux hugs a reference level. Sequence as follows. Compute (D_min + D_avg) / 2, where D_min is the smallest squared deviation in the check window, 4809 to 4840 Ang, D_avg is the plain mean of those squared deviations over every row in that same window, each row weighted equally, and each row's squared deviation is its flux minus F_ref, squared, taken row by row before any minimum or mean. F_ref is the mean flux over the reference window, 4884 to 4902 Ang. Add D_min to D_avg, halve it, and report 0.43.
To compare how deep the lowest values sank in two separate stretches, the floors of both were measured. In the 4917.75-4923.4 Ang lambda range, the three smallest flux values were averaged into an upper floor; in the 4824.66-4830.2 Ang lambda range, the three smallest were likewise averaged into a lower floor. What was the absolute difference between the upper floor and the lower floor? 0.42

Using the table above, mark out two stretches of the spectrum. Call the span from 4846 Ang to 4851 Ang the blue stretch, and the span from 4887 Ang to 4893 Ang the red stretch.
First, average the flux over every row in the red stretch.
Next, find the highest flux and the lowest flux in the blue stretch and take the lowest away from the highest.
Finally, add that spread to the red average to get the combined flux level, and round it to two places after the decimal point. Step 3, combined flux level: 7.05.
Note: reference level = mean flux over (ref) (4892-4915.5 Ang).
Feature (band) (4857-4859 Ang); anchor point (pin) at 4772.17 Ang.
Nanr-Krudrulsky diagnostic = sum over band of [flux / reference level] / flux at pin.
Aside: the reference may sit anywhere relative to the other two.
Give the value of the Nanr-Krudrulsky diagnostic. 0.20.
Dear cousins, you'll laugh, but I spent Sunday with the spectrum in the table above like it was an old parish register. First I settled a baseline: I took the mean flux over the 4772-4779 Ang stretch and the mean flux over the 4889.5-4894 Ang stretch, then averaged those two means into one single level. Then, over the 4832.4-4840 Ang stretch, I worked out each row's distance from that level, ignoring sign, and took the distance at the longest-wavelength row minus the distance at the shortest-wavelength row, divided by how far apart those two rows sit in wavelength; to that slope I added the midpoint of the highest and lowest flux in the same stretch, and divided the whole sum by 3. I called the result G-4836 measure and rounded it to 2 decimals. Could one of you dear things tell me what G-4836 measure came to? 2.06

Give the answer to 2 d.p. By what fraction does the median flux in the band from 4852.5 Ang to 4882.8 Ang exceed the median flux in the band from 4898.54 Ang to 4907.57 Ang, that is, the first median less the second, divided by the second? -0.19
